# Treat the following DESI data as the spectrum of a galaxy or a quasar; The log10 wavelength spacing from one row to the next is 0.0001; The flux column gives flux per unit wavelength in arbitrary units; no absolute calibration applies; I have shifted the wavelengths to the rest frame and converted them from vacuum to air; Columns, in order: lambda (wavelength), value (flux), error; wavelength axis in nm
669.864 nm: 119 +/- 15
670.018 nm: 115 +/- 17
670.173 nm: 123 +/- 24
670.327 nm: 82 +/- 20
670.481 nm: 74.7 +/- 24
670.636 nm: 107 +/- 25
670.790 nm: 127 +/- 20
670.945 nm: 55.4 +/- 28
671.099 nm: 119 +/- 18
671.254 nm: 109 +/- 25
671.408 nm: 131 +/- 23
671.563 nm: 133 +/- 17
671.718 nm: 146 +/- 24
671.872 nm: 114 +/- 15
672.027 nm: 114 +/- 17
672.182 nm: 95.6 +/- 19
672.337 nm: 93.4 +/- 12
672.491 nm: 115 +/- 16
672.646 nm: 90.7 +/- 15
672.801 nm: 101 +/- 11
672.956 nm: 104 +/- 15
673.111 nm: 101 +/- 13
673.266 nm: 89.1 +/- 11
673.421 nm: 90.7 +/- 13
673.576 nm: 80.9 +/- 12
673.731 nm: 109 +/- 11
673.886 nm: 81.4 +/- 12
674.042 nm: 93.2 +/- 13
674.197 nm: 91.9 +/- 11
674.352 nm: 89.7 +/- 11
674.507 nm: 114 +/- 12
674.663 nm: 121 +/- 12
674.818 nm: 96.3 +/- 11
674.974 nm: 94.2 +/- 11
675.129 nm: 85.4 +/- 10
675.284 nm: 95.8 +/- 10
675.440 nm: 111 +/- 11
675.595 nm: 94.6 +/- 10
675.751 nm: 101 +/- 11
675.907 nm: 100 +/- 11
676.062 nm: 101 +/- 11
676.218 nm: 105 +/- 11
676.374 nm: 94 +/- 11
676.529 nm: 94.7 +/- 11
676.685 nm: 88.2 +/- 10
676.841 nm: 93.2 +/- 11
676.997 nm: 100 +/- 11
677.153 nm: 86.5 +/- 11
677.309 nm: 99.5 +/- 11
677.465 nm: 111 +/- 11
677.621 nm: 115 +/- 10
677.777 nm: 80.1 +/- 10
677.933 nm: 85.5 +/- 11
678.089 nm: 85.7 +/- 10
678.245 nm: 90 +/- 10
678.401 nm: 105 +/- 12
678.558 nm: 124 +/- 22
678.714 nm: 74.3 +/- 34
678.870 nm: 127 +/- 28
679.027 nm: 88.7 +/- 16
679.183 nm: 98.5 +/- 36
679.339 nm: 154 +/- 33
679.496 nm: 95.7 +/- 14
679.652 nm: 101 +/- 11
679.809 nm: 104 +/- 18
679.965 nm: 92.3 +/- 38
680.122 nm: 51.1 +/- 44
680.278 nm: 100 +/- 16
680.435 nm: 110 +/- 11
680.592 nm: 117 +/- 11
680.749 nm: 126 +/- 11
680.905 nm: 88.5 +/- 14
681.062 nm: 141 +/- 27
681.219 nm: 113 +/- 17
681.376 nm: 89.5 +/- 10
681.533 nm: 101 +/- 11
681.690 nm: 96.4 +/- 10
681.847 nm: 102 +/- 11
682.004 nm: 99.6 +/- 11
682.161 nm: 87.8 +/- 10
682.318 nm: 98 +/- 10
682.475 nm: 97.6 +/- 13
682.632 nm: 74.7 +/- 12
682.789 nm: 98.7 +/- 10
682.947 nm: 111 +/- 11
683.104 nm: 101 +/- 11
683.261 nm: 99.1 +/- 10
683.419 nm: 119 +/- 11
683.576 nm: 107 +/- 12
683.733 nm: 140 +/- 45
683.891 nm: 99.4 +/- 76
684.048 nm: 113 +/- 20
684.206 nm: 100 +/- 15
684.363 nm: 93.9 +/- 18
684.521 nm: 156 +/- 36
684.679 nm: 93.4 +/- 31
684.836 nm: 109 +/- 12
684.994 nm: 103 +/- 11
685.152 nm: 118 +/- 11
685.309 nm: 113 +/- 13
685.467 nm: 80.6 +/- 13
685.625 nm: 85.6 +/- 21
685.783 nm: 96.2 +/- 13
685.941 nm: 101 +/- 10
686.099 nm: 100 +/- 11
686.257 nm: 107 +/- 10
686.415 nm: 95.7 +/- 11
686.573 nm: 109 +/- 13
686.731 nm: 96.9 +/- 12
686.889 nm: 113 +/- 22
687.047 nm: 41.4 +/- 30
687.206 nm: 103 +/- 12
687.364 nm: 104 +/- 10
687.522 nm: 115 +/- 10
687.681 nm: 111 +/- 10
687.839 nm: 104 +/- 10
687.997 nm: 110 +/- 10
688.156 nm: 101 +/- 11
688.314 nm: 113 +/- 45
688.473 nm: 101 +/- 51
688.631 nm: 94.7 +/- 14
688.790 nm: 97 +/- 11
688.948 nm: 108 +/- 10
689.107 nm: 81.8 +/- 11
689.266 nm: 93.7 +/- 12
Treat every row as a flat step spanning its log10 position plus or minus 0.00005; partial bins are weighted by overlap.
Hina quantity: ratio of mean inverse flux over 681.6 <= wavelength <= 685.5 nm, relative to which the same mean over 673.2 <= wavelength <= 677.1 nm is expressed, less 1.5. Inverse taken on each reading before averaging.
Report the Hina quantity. -0.43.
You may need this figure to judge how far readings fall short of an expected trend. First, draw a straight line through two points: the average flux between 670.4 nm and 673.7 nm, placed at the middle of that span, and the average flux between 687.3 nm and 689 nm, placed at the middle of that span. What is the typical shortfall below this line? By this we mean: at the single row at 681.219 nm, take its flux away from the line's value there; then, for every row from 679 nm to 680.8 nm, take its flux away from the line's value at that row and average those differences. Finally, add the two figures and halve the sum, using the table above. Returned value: -3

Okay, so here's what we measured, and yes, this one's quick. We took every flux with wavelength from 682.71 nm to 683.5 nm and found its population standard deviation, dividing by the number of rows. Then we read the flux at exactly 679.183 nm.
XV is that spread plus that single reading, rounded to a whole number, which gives 106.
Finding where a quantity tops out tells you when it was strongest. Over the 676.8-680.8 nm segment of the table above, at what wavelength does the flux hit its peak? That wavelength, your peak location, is 679.339 nm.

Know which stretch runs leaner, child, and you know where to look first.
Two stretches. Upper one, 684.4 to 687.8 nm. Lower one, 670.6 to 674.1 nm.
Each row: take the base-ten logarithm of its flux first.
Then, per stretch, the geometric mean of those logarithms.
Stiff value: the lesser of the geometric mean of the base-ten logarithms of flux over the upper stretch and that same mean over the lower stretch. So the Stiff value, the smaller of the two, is 1.997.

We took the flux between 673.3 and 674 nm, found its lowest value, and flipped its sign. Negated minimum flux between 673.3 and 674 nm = -81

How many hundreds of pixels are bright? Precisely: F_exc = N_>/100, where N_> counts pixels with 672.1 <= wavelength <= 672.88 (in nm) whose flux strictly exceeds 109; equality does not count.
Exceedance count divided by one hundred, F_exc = 0.0100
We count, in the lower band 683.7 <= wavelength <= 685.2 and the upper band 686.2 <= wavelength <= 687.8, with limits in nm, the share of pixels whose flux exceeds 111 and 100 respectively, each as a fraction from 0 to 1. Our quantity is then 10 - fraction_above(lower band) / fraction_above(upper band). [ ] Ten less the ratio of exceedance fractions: 9.43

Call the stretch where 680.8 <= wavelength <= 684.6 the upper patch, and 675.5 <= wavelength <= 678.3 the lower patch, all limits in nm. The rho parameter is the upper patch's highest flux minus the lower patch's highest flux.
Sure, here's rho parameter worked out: 41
